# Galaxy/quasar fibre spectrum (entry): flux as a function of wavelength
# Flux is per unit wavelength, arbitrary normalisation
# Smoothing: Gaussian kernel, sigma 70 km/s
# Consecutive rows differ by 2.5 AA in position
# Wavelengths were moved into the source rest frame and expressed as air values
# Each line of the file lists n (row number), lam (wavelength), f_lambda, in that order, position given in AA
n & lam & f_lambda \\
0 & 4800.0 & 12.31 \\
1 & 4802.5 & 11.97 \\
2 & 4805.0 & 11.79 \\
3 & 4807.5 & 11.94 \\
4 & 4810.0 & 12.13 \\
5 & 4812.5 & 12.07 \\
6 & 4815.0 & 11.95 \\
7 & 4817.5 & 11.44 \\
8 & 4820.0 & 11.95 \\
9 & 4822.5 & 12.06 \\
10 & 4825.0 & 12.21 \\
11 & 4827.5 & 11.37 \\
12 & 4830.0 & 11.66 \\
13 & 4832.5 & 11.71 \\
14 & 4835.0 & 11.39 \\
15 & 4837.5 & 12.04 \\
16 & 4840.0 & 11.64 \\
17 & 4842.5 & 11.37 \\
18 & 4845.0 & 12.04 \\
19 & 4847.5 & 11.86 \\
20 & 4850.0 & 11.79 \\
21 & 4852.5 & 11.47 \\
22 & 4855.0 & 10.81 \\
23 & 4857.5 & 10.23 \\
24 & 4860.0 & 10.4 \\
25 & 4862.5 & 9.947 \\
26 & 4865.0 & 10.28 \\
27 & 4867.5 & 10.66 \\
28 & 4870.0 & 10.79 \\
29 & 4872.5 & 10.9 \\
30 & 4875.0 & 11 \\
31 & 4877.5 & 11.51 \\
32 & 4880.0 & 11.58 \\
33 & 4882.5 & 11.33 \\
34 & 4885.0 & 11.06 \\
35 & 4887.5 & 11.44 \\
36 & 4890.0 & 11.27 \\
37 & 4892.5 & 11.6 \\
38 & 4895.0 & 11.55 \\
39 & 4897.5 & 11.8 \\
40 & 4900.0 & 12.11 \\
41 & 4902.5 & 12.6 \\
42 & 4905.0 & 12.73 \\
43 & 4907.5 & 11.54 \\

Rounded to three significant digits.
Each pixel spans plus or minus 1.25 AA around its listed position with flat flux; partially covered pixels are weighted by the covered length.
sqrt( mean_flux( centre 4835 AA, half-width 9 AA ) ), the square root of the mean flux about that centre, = 3.41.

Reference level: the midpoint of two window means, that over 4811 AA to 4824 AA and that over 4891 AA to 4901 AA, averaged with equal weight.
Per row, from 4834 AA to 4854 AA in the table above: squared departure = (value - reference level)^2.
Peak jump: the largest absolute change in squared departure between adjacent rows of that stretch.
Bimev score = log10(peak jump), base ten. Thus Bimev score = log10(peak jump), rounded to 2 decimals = -0.76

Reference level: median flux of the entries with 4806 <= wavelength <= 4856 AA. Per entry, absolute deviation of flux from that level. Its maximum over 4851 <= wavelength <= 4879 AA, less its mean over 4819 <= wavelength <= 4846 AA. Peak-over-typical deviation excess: 1.6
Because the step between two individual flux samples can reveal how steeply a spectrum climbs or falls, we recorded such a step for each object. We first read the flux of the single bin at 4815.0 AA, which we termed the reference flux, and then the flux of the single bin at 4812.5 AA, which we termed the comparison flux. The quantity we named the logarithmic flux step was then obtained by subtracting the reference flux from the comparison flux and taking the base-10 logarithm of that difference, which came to -0.9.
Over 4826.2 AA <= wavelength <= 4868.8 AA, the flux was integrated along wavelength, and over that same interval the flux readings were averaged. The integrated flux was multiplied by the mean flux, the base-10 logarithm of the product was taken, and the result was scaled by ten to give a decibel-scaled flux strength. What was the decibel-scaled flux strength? 37.3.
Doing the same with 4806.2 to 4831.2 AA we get 35.5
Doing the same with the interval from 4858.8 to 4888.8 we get 35.5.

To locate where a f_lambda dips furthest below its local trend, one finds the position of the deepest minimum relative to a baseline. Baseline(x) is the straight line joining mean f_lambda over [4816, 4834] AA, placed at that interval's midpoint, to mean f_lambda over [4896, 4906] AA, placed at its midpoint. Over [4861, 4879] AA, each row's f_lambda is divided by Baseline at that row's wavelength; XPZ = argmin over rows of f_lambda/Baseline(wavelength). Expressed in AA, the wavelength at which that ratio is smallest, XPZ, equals 4862.5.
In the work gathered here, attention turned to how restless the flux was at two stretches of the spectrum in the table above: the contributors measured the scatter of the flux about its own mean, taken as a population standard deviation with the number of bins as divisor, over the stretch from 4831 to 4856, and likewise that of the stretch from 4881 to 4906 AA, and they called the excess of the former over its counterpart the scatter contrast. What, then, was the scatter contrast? -0.18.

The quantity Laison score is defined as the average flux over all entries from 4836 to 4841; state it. 11.8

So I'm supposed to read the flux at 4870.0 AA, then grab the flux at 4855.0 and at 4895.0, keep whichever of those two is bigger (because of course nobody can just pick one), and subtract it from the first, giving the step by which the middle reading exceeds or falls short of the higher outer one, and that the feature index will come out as -0.76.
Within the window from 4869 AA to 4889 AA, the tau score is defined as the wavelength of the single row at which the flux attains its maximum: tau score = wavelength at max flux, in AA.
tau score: 4880.0 AA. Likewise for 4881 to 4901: 4900.0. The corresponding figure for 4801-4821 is 4810.0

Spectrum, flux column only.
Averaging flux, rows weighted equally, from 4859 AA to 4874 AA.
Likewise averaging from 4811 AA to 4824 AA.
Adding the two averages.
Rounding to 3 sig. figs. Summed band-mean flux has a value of 22.4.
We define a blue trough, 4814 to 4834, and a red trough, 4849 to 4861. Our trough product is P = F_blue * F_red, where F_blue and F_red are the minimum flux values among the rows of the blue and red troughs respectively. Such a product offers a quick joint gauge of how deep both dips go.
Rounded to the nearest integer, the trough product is 116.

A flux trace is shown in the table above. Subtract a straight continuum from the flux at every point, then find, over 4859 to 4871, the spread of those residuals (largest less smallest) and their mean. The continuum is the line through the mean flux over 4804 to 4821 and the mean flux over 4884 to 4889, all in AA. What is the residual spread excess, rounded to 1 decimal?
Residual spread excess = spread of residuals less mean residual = 1.9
